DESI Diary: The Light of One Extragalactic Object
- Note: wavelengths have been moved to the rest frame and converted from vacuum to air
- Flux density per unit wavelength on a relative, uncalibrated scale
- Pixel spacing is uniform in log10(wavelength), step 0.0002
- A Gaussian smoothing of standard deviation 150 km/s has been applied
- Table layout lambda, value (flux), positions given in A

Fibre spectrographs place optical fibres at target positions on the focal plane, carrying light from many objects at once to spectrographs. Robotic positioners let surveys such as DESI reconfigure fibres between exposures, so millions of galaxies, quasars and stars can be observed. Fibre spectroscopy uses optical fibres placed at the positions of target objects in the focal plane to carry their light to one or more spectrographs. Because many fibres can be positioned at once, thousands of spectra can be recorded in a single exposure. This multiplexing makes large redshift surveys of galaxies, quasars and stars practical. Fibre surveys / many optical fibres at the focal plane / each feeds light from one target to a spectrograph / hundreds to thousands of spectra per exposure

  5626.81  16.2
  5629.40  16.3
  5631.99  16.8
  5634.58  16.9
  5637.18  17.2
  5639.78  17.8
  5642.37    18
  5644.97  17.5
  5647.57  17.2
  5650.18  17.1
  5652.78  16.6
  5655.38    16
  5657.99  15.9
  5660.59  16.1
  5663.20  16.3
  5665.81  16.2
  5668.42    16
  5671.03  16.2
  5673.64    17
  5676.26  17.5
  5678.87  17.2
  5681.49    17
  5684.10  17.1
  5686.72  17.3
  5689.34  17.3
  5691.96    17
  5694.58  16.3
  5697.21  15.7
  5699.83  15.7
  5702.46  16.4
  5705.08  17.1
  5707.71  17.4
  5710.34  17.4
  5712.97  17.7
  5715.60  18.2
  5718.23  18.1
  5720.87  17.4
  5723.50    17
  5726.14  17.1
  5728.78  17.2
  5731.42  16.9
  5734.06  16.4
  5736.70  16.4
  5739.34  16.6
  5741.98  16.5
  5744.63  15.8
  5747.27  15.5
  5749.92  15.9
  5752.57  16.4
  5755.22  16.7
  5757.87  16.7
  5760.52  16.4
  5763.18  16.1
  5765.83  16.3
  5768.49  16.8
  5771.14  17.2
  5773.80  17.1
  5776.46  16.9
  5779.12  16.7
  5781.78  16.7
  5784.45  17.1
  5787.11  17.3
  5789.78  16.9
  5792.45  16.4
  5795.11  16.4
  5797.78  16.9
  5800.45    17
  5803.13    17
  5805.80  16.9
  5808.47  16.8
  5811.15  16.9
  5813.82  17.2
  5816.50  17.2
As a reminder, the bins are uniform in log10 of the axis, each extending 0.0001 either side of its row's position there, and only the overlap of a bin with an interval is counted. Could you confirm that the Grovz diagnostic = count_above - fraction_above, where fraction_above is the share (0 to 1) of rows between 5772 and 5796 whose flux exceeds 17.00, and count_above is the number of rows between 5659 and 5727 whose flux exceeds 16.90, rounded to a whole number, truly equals 17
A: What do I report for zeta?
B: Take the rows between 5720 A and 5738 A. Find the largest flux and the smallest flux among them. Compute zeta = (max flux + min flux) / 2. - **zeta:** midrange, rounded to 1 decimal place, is 16.9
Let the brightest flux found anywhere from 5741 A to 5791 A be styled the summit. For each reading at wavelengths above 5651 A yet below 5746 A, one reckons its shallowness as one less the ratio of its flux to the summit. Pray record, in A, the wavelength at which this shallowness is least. 5715.60 A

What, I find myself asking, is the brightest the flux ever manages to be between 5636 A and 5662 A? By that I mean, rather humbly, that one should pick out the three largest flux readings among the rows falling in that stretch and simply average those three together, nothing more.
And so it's 17.8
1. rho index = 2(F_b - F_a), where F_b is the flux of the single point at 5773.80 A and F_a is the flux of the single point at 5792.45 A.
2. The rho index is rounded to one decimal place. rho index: 1.4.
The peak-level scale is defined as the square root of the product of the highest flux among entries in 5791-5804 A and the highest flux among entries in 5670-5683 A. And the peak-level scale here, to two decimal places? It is 17.25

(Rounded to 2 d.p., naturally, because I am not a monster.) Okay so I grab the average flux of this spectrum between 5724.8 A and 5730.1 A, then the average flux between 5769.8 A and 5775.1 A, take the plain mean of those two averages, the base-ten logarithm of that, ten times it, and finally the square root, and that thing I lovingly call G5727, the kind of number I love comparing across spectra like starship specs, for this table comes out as 3.51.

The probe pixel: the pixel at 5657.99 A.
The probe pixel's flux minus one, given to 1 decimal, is 14.9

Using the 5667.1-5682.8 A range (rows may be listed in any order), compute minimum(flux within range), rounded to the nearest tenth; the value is 16.0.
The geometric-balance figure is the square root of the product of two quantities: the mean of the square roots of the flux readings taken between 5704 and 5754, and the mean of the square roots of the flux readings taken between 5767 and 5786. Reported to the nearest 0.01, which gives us 4.11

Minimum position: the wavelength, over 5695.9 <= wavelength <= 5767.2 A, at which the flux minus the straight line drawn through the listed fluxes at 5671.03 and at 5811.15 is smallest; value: 5747.27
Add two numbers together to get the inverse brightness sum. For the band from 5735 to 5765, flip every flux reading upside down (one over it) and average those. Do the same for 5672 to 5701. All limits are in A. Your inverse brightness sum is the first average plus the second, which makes 0.121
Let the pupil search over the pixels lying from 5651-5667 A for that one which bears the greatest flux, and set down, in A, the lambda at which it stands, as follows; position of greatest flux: 5652.78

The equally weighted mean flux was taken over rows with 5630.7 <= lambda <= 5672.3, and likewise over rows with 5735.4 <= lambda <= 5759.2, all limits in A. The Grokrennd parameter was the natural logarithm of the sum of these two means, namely 3.497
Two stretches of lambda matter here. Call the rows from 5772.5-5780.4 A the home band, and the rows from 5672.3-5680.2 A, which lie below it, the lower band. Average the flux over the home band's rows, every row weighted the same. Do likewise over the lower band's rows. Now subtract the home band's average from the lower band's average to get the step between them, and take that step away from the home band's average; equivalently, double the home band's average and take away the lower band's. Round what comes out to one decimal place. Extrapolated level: 16.6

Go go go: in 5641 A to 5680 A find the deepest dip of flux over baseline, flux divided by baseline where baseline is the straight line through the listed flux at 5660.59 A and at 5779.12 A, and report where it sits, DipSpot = 5657.99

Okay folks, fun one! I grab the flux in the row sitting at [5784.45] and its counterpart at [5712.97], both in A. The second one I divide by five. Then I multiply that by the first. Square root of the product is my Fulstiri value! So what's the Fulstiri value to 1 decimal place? 7.8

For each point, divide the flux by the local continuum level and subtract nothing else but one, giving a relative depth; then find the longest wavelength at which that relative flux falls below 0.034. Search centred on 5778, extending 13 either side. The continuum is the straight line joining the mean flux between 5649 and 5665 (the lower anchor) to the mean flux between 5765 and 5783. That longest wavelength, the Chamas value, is 5789.78 A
